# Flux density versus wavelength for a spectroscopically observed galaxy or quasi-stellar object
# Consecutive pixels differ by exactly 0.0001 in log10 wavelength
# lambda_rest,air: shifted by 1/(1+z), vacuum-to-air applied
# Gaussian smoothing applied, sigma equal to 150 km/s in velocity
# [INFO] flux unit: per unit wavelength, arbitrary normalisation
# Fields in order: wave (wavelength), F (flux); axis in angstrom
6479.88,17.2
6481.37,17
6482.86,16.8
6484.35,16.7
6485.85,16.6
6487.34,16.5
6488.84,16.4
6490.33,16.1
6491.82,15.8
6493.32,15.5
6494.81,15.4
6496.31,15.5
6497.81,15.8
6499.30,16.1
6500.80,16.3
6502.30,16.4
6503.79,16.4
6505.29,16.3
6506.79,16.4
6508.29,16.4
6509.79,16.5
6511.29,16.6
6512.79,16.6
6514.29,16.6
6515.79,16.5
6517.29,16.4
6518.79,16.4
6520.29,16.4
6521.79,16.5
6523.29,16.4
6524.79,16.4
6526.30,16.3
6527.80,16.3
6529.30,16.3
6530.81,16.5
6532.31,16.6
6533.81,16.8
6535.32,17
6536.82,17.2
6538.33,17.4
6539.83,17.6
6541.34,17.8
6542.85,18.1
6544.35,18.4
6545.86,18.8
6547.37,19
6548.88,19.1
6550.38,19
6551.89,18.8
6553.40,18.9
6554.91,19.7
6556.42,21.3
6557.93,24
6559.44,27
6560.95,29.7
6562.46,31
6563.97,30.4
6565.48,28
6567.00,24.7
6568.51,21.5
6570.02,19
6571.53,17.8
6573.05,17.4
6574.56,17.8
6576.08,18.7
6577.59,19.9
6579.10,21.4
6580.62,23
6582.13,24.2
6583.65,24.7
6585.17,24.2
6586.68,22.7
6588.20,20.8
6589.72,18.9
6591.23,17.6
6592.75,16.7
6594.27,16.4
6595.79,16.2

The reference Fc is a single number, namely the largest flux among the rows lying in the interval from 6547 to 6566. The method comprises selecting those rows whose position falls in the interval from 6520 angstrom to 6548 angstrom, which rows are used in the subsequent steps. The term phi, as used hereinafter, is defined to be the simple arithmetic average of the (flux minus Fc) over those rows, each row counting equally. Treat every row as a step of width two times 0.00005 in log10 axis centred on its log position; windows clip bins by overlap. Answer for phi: -13.9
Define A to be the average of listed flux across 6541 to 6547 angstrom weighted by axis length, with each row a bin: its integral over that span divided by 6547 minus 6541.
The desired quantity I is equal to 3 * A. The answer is 55.0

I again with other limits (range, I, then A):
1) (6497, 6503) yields 48.4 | 16.1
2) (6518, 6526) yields 49.2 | 16.4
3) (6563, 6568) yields 82.6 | 27.5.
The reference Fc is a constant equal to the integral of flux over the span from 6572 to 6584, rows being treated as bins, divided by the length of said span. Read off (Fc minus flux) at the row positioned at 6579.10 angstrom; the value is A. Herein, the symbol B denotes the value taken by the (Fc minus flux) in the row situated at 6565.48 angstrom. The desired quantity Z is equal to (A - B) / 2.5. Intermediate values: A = -1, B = -7.3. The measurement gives 2.6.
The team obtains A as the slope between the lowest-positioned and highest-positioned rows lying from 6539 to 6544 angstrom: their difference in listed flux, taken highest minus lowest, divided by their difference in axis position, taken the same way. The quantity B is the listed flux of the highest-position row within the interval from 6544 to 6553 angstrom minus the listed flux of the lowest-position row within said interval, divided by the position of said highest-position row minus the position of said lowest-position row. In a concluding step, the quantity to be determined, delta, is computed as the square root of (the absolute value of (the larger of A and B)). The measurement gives 0.41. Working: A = 0.17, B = 0.05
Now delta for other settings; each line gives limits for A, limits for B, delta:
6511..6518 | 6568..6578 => 0.18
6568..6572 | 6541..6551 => 0.36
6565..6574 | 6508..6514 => 0.21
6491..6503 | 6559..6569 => 0.24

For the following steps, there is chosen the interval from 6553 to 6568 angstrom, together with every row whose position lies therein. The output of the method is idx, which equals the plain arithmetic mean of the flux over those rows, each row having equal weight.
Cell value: 25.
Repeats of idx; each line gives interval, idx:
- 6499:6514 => 16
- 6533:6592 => 21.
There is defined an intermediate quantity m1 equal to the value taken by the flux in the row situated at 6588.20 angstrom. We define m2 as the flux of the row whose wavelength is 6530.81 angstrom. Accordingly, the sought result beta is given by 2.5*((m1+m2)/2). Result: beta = 47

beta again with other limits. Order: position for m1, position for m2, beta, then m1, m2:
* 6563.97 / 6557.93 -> 68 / 30.4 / 24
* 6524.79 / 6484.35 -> 41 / 16.4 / 16.7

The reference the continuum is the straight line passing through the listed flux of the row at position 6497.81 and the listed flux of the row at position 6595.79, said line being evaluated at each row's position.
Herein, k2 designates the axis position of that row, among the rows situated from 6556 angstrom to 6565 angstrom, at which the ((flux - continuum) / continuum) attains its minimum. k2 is 6556.42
